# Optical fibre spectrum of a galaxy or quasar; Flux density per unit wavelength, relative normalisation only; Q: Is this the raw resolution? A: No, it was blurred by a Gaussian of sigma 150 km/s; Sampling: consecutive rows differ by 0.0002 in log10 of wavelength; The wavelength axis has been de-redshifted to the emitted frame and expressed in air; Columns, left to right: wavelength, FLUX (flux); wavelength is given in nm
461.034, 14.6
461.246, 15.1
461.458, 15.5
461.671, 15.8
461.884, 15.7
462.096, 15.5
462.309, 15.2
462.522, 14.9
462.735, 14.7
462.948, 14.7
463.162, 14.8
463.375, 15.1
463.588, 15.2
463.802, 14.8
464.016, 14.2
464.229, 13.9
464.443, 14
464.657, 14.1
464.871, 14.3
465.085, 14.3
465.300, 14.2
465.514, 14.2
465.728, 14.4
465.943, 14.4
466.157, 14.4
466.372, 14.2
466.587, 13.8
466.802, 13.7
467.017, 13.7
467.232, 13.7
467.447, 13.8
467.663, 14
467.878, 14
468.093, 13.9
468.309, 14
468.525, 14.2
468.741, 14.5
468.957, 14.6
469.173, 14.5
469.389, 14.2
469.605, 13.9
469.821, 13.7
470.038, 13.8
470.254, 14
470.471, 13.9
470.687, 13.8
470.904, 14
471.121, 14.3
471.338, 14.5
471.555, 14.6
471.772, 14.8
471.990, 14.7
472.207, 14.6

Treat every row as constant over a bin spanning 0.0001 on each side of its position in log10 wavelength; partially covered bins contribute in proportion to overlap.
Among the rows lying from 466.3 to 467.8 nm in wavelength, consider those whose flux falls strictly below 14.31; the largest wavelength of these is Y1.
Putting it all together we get 467.663 nm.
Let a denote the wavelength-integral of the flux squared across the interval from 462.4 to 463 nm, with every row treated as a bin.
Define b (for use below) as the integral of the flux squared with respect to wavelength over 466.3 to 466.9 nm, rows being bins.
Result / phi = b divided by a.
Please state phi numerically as 0.9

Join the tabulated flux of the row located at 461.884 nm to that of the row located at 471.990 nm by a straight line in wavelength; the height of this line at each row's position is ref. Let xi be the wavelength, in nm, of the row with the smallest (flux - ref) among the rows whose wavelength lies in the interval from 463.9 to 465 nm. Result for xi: 464.229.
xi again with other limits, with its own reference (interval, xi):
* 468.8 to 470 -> 469.821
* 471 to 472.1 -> 471.121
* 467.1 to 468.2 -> 467.232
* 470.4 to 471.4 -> 470.687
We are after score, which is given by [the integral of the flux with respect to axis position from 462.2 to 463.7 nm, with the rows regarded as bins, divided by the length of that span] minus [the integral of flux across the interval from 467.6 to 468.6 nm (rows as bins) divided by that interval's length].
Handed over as 0.9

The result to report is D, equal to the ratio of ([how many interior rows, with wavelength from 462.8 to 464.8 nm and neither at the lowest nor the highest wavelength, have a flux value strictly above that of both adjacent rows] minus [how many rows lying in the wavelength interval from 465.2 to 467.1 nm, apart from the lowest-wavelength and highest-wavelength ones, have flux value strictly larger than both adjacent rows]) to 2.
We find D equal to 0.50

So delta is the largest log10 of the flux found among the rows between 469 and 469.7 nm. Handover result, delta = 1.16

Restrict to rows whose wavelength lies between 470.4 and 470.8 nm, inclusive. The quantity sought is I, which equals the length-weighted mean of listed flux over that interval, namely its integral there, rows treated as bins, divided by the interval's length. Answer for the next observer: 13.9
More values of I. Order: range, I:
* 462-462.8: 15.1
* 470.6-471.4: 14.1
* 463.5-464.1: 14.7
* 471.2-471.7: 14.6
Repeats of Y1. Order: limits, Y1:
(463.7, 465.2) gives 465.085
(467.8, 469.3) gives 468.525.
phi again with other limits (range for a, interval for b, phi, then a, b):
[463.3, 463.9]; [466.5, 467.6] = 1.5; 136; 208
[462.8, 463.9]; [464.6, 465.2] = 0.5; 245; 122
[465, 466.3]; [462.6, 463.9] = 1.1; 266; 288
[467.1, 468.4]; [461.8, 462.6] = 0.7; 251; 188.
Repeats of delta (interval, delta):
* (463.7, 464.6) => 1.17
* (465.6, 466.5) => 1.16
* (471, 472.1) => 1.17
